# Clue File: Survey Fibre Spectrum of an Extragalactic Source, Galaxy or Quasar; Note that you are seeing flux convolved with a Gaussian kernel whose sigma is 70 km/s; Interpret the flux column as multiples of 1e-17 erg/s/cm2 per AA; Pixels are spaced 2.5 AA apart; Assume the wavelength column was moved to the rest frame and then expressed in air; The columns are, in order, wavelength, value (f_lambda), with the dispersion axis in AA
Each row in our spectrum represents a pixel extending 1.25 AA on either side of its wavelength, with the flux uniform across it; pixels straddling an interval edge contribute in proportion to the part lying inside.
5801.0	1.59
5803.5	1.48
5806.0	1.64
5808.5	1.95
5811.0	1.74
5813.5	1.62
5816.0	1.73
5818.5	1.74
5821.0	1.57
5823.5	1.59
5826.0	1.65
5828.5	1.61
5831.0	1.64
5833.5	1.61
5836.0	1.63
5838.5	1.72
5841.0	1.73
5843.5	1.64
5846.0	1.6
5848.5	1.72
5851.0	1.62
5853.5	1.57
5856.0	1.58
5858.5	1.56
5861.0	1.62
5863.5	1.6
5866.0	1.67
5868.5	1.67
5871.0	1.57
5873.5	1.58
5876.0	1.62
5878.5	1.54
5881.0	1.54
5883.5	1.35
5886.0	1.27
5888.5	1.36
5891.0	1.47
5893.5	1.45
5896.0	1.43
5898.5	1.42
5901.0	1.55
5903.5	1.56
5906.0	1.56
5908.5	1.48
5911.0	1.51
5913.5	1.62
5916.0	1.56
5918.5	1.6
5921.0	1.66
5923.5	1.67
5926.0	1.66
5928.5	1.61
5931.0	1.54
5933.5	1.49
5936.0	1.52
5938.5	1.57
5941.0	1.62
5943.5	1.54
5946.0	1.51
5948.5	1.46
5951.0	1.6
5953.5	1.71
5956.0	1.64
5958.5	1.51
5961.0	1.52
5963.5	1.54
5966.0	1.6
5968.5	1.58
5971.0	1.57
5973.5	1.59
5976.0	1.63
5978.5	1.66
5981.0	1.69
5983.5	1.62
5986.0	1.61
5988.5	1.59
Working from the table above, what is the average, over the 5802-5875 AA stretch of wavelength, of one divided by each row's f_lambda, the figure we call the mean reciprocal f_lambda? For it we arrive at 0.610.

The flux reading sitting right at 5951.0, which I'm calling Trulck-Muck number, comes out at 1.6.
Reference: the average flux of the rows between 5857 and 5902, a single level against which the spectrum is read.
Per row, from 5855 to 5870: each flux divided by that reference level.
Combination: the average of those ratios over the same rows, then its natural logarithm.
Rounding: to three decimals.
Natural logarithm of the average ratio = 0.065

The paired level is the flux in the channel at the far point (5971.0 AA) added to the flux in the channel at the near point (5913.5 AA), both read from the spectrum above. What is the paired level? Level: 3.19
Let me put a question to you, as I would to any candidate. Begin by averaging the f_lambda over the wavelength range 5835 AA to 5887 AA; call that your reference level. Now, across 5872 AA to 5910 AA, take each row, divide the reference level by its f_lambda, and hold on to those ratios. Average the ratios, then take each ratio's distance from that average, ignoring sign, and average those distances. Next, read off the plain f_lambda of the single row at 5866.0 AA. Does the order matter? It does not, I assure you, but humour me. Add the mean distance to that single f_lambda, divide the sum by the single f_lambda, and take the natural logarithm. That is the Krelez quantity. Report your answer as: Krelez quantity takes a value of 0.0352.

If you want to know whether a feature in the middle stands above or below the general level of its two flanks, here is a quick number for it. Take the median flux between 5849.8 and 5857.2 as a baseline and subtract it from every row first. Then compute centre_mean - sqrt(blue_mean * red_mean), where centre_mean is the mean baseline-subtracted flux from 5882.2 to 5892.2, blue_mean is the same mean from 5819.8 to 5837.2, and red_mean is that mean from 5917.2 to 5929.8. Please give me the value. -0.26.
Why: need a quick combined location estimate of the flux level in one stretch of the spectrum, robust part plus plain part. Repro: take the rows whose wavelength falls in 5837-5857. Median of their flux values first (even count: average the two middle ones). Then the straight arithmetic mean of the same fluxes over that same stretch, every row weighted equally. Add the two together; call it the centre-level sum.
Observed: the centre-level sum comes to 3.28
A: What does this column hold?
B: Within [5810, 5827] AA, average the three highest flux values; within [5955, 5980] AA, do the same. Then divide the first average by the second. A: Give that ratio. 1.06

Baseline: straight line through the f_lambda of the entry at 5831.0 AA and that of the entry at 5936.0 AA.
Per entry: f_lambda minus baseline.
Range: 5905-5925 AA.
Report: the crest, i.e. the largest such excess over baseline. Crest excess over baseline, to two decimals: 0.14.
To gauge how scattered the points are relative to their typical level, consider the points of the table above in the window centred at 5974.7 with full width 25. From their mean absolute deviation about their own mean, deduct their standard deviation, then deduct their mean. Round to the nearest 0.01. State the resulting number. -1.62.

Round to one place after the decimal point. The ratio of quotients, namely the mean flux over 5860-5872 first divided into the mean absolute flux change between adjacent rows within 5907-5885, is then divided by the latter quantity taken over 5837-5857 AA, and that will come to 0.5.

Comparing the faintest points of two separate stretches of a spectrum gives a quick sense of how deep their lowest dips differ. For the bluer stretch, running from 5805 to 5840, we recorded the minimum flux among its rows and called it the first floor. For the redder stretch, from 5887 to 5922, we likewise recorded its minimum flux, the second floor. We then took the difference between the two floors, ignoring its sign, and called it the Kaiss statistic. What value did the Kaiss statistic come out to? 0.21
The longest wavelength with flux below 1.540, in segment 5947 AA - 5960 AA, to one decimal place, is 5958.5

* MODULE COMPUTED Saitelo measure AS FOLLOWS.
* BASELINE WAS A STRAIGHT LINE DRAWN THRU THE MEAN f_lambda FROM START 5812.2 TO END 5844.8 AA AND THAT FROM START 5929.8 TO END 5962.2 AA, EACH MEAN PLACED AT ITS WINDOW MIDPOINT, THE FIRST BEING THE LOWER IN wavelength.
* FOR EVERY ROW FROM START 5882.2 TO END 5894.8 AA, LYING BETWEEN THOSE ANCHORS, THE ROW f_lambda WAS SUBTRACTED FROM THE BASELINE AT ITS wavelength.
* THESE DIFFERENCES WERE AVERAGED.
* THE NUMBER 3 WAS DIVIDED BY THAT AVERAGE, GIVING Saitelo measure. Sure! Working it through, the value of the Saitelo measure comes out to 13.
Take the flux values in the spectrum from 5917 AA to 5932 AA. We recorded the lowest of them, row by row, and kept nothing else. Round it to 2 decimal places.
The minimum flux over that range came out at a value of 1.54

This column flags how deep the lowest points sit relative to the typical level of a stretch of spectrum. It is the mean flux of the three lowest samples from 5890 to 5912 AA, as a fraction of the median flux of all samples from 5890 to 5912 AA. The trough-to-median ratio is 0.968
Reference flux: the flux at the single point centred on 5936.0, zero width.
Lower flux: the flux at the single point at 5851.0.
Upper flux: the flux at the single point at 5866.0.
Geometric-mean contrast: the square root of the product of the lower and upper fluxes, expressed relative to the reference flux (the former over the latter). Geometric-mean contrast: 1.08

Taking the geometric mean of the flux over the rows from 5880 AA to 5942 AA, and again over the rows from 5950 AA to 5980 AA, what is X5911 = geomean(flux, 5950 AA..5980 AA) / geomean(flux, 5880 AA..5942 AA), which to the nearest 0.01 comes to 1.05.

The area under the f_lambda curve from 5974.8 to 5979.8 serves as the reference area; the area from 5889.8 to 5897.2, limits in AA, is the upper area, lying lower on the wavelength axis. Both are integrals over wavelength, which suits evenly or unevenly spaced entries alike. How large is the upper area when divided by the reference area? 1.3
